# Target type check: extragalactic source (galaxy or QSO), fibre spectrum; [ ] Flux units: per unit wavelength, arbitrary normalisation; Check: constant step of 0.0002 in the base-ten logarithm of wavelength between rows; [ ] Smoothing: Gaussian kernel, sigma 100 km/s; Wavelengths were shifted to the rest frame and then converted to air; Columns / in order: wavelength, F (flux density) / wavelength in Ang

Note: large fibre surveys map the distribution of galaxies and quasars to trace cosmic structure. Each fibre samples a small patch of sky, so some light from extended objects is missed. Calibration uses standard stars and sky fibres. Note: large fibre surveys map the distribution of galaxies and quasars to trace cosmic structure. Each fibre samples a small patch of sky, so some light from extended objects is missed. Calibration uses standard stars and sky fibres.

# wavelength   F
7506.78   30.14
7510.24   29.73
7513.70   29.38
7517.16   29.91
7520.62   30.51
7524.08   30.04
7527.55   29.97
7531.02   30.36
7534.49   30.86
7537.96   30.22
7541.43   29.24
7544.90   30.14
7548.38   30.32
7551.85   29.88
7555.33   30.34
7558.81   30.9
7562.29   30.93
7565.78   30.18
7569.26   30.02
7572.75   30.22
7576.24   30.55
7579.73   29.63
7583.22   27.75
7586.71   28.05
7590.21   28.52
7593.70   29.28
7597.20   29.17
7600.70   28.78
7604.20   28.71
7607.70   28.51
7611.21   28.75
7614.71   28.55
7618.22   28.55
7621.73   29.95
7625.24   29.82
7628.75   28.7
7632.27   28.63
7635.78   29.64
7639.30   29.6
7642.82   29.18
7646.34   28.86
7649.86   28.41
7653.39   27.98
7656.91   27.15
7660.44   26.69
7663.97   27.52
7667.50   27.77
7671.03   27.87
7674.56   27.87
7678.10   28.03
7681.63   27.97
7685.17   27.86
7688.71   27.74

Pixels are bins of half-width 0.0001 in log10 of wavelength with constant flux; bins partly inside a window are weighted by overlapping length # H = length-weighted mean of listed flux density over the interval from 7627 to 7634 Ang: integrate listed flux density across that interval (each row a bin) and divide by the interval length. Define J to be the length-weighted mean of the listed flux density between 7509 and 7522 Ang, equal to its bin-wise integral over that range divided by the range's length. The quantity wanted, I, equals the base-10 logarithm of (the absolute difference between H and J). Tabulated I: 0.09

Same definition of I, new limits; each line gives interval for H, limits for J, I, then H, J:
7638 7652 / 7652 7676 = 0.15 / 29.0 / 27.5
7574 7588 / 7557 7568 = 0.19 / 29.1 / 30.6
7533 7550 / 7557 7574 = -0.52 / 30.1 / 30.5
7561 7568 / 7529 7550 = -0.52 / 30.5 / 30.2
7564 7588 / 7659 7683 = 0.26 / 29.5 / 27.7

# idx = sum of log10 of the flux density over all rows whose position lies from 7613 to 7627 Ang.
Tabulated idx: 5.86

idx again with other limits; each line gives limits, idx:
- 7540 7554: 5.90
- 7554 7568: 5.94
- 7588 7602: 5.85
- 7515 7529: 5.91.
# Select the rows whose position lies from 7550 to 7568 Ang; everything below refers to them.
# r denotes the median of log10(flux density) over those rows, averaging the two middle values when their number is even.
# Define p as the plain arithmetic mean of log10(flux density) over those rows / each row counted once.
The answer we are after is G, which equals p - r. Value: 0.001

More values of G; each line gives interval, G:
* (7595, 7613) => 0.001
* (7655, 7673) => -0.002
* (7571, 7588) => -0.006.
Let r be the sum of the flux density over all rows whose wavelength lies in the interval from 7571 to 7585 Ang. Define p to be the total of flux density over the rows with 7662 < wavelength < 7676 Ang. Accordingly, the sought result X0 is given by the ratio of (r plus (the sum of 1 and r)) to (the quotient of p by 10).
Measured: 21.4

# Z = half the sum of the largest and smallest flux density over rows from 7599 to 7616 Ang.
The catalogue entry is 28.6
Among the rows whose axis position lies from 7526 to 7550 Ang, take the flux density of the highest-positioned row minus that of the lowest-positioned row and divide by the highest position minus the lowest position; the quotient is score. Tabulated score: 0.02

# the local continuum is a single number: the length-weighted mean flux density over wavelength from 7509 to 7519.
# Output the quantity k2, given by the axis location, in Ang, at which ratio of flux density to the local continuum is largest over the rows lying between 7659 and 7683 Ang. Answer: 7678.10 Ang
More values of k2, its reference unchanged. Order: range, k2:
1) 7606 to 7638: 7621.73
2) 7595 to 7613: 7597.20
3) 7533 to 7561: 7558.81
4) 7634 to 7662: 7635.78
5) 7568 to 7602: 7576.24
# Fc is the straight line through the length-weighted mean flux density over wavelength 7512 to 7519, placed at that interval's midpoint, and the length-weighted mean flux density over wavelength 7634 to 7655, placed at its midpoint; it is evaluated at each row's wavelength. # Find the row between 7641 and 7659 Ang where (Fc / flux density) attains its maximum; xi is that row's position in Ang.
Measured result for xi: 7656.91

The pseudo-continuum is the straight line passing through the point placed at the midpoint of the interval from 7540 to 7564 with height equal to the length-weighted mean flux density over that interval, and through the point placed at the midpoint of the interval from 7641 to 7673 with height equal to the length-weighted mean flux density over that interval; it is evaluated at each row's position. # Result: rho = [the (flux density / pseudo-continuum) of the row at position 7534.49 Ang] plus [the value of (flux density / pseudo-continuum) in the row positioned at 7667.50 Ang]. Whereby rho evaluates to 2.01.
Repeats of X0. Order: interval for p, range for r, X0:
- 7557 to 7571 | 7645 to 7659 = 18.5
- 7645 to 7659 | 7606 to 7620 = 20.4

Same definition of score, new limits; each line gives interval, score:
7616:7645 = 0.03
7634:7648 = -0.07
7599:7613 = 0.00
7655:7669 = 0.06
